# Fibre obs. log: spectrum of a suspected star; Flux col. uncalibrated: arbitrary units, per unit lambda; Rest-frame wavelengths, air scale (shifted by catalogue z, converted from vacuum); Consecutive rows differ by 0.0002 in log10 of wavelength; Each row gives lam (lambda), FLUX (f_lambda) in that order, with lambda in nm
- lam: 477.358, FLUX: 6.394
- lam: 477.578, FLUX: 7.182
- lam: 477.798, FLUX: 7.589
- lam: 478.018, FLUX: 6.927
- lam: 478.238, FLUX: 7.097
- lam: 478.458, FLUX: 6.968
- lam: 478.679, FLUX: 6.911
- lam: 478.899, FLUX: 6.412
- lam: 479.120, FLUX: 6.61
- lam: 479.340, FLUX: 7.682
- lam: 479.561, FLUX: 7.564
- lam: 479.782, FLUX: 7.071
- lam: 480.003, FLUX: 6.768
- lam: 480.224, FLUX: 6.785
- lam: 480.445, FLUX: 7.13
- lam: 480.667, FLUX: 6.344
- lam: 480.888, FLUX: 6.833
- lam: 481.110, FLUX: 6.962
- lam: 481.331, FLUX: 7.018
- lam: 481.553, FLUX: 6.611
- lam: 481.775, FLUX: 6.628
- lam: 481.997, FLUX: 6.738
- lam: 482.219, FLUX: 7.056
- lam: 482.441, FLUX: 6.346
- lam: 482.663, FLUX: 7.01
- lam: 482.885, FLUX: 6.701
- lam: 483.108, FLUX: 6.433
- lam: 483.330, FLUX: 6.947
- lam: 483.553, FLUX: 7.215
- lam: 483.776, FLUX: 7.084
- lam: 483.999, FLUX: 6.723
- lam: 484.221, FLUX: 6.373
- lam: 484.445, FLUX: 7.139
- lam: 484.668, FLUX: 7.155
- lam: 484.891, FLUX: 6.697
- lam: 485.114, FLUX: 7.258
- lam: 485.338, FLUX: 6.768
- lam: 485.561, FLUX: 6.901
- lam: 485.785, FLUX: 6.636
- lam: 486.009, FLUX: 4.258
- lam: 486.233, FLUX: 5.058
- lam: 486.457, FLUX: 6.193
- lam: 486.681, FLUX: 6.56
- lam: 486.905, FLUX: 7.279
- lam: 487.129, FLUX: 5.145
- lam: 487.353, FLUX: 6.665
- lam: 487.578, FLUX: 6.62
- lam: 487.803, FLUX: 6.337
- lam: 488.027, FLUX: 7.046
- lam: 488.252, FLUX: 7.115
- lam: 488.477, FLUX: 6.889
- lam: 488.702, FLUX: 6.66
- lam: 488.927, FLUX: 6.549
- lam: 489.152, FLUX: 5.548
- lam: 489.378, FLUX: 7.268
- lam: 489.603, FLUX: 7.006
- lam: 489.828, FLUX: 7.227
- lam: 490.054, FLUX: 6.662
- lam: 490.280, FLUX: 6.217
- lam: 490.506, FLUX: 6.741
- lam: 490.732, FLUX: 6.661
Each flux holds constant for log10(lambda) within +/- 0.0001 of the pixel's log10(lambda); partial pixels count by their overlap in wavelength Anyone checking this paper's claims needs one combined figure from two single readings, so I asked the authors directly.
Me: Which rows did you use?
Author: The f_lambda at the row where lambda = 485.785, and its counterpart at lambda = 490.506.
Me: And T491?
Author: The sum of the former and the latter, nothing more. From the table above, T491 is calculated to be 13.4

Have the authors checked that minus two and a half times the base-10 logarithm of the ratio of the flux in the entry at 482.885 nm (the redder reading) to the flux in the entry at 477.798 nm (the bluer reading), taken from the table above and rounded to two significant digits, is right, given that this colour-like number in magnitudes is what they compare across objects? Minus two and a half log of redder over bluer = 0.14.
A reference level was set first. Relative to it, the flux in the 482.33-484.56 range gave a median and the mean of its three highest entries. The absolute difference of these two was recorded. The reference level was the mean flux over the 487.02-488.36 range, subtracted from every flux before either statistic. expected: 0.31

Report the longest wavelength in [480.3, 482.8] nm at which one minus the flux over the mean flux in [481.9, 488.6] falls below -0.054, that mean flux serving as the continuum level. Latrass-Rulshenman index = 482.663 nm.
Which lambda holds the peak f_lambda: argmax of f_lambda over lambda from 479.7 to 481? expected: 480.445 nm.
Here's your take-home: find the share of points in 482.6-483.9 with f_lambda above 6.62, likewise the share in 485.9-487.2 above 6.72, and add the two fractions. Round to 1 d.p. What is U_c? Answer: 1.0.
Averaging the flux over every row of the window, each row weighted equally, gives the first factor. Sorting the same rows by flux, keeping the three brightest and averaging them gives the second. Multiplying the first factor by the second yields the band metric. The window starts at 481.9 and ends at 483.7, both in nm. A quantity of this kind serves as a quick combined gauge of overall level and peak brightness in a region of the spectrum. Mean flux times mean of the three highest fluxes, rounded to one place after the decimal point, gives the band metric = 48.3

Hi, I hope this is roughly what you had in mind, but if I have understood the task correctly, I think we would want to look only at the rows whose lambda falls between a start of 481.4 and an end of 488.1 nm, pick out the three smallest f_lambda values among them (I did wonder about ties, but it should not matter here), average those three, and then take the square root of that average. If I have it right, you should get 2.2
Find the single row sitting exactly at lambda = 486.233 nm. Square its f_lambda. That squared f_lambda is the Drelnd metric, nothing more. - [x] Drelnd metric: 26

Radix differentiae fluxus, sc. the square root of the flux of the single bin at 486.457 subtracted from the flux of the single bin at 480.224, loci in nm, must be 0.77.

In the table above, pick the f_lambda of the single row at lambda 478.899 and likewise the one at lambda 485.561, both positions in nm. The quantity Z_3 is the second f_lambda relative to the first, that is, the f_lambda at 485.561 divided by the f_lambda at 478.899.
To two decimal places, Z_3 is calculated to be 1.08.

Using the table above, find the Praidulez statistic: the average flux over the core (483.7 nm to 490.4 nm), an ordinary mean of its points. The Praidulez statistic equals 6.6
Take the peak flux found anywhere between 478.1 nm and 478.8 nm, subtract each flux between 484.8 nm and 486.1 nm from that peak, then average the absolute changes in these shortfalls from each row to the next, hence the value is 0.77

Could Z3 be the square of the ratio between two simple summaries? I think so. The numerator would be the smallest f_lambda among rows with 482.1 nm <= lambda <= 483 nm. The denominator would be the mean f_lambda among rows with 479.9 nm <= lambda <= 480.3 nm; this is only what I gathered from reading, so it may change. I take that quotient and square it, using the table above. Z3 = 0.88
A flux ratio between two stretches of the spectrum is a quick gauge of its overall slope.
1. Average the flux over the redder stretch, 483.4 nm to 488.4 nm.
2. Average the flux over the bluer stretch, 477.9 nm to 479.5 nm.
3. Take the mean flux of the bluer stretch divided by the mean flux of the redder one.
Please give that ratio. 1.06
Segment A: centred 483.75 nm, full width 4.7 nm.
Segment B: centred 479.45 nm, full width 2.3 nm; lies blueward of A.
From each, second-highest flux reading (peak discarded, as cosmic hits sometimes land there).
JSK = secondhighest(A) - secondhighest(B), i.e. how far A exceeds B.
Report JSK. -0.35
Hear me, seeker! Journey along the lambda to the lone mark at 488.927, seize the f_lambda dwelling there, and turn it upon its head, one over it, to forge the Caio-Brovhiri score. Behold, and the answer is 0.153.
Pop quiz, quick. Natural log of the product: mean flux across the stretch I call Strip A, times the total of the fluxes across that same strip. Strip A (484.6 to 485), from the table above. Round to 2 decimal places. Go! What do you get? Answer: 4.56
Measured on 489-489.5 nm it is 4.41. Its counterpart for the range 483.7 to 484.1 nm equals 4.56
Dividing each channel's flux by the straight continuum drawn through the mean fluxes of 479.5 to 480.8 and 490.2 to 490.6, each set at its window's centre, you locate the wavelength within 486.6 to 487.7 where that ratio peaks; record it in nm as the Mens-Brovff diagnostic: 486.905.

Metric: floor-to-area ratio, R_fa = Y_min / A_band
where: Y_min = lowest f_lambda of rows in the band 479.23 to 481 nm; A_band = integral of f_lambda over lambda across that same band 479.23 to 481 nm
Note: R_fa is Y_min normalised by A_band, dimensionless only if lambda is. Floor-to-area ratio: 0.511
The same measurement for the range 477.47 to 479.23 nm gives 0.523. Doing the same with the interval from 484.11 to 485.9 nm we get 0.519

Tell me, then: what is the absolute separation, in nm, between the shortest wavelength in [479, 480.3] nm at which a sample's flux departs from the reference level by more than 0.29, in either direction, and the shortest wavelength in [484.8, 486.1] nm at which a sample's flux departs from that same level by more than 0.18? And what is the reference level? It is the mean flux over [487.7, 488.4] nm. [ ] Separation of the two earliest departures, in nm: 5.77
